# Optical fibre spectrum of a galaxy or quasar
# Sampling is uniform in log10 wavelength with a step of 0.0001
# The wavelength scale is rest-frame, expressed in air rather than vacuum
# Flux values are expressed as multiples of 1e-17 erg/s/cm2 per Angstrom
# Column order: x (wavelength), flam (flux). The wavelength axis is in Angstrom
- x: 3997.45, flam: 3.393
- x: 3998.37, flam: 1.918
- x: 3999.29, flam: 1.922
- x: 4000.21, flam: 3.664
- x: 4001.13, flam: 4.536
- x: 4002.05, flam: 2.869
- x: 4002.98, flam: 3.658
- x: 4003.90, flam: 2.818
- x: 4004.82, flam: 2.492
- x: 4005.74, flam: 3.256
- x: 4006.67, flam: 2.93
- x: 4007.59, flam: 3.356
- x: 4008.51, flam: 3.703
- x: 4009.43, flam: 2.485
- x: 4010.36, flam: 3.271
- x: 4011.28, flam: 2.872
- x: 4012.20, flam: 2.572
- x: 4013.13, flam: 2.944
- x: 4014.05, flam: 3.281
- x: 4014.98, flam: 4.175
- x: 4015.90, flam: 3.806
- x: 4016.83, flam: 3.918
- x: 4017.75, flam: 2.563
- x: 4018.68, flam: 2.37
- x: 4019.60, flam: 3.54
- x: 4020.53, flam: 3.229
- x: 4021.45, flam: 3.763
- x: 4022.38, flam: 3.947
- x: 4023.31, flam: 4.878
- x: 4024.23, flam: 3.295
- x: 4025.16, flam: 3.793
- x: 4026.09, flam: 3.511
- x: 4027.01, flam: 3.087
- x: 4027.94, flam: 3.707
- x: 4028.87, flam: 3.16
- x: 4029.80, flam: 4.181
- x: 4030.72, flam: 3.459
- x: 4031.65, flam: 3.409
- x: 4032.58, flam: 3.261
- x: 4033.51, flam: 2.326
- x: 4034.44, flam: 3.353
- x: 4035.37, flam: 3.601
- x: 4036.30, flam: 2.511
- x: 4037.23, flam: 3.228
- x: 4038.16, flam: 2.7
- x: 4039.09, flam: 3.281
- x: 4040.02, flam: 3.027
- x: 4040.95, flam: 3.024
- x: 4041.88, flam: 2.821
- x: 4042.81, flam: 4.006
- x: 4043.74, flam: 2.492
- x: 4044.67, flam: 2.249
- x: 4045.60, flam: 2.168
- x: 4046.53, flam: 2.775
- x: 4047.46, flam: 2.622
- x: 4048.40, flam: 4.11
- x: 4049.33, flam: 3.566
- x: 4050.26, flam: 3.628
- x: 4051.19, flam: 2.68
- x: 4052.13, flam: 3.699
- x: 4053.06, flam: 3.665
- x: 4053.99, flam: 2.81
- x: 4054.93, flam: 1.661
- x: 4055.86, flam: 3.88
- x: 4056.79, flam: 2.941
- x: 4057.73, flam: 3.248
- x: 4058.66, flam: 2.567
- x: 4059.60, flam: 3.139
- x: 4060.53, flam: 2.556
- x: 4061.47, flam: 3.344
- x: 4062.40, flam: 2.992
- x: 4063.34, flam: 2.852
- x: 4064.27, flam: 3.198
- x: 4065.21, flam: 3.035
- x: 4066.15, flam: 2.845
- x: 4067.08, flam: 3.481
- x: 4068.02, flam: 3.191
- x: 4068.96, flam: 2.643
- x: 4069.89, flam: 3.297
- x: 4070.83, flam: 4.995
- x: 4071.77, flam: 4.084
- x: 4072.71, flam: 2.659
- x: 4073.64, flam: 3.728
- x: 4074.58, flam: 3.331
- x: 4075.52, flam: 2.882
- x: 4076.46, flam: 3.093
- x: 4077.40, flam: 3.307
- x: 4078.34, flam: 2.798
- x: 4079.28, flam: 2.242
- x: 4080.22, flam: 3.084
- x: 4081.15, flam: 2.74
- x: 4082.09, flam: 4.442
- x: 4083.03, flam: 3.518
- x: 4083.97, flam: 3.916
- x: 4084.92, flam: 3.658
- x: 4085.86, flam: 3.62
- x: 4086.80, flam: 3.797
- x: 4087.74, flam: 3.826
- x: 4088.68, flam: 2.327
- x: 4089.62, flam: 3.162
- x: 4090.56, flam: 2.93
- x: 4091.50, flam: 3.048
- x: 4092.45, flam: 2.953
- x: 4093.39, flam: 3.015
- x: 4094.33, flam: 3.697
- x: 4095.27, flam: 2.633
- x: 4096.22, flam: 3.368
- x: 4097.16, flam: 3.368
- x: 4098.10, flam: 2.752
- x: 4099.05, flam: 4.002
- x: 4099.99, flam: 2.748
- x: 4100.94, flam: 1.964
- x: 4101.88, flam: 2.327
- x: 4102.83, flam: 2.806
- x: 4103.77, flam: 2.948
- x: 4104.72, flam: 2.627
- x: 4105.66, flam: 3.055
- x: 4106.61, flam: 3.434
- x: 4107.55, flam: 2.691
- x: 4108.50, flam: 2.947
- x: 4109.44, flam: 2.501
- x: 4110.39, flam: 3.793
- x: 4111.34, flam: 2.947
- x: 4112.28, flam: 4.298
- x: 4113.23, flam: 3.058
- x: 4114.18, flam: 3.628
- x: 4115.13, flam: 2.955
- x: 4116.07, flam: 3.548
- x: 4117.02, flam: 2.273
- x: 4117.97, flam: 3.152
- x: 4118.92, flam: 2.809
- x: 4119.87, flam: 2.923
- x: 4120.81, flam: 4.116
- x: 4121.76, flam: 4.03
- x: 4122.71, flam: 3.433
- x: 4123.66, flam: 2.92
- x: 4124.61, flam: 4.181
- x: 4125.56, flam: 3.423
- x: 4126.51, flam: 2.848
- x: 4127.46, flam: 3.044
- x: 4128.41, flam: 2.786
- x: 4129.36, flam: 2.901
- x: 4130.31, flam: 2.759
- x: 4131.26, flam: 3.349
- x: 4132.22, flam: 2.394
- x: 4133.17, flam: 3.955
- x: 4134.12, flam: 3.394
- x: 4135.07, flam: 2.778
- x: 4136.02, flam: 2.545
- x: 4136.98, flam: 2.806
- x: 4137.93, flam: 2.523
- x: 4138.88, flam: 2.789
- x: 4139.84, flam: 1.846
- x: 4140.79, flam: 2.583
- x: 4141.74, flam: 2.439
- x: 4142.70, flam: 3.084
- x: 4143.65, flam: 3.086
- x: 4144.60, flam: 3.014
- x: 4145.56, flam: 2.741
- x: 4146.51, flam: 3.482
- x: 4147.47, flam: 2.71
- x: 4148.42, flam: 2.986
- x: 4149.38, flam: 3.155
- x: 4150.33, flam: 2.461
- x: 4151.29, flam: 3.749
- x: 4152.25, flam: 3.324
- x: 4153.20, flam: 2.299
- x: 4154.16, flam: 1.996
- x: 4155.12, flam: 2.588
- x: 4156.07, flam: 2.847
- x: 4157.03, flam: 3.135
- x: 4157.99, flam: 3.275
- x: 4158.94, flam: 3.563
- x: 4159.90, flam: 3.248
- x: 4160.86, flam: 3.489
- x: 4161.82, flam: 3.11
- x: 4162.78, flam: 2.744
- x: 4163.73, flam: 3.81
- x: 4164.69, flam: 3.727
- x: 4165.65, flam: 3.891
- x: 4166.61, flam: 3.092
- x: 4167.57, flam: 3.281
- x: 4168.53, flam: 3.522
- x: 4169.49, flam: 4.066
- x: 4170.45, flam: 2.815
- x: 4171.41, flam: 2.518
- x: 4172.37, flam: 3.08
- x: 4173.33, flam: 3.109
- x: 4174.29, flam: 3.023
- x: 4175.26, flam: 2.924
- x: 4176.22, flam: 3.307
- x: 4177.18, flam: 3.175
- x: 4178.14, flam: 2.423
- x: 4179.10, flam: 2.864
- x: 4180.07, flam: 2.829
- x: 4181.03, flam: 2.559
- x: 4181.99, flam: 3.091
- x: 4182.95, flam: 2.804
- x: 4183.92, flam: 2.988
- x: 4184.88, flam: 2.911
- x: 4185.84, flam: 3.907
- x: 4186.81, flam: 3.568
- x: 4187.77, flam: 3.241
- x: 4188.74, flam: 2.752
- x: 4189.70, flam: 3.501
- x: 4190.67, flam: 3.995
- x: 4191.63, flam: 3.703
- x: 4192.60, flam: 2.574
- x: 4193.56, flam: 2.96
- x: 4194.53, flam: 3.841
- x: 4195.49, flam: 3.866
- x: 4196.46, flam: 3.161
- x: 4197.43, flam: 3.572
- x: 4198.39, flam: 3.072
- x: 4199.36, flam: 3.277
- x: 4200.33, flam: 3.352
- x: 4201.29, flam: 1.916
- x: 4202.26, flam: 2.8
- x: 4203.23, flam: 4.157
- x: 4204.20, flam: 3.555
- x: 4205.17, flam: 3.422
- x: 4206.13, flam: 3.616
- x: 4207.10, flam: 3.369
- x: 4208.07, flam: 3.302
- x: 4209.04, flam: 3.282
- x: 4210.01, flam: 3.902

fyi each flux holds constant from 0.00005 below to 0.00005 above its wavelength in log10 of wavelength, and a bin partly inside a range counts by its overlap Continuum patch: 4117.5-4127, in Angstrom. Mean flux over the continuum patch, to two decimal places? 3.38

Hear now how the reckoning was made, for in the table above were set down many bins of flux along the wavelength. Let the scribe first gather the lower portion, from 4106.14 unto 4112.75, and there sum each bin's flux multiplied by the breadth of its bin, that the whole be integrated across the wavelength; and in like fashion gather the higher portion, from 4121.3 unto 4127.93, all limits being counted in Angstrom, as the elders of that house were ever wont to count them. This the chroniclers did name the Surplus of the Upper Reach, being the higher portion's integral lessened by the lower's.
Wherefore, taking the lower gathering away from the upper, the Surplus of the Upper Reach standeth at 1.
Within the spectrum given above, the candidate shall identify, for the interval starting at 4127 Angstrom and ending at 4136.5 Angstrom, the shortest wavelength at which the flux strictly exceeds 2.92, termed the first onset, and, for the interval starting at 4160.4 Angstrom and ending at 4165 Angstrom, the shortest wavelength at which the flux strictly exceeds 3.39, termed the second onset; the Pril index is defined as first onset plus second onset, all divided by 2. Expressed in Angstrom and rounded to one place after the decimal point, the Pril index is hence 4144.2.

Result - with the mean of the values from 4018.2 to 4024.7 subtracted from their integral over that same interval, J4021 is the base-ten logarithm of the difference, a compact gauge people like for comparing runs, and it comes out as 1.29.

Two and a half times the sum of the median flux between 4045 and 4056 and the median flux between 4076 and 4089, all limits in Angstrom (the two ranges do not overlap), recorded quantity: 16.5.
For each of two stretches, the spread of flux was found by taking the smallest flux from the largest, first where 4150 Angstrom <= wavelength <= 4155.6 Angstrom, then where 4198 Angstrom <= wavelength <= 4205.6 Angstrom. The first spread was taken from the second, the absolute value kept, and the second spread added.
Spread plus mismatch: 2.73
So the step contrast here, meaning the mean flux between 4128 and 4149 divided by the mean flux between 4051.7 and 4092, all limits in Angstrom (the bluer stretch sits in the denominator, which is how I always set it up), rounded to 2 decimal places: 0.89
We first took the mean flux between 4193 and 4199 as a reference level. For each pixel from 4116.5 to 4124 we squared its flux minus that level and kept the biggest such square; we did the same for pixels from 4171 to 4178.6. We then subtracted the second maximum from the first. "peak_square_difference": 0.32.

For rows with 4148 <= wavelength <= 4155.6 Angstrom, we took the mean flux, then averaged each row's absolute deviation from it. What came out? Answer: 0.484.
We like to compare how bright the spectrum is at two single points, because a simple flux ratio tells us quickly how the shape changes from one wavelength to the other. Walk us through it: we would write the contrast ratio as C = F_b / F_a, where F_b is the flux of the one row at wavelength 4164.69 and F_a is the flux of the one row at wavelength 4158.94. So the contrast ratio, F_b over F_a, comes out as 1.05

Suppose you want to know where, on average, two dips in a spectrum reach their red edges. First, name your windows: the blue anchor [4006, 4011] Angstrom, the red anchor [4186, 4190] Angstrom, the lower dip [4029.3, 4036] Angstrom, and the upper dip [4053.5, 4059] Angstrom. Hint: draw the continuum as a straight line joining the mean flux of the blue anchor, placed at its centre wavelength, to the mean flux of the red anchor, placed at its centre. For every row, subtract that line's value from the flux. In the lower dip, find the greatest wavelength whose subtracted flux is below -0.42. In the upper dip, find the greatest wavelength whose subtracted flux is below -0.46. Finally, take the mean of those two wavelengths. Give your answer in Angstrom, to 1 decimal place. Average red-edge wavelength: 4046.1 Angstrom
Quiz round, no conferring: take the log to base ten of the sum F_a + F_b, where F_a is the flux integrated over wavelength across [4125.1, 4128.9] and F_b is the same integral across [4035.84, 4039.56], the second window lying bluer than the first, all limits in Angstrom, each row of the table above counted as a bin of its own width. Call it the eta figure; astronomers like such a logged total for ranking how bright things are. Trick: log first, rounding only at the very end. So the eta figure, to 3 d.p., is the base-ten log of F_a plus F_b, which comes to 1.350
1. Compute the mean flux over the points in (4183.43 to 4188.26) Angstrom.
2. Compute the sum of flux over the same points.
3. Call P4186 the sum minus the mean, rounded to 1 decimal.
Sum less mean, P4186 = 13.3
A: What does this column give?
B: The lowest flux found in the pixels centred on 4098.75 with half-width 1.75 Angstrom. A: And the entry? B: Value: 2.748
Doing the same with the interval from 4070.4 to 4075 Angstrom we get 2.659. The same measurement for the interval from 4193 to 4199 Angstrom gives 2.96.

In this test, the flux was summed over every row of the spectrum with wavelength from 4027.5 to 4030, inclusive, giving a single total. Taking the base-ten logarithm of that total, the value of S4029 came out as 1.04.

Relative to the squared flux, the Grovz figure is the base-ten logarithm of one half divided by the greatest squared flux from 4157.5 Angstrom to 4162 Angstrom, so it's -1.40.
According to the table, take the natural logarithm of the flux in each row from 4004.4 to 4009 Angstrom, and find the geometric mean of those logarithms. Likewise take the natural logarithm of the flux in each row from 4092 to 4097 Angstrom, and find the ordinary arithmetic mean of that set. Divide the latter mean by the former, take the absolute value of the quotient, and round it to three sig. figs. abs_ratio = 1.01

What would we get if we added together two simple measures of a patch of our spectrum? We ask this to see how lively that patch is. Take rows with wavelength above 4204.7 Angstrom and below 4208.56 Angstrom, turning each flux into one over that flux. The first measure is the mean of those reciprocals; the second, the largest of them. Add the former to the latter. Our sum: 0.595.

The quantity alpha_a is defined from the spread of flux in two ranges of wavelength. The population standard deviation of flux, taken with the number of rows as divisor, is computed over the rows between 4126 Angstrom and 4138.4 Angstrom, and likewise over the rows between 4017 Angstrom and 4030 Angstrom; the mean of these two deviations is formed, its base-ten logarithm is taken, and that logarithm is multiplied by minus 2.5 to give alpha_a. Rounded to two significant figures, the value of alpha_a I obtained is 0.73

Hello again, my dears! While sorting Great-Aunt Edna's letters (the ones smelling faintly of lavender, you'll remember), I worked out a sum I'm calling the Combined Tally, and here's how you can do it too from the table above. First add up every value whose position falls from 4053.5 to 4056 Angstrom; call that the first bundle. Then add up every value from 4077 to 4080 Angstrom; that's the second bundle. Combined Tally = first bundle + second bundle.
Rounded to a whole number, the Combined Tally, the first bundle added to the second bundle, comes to 17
